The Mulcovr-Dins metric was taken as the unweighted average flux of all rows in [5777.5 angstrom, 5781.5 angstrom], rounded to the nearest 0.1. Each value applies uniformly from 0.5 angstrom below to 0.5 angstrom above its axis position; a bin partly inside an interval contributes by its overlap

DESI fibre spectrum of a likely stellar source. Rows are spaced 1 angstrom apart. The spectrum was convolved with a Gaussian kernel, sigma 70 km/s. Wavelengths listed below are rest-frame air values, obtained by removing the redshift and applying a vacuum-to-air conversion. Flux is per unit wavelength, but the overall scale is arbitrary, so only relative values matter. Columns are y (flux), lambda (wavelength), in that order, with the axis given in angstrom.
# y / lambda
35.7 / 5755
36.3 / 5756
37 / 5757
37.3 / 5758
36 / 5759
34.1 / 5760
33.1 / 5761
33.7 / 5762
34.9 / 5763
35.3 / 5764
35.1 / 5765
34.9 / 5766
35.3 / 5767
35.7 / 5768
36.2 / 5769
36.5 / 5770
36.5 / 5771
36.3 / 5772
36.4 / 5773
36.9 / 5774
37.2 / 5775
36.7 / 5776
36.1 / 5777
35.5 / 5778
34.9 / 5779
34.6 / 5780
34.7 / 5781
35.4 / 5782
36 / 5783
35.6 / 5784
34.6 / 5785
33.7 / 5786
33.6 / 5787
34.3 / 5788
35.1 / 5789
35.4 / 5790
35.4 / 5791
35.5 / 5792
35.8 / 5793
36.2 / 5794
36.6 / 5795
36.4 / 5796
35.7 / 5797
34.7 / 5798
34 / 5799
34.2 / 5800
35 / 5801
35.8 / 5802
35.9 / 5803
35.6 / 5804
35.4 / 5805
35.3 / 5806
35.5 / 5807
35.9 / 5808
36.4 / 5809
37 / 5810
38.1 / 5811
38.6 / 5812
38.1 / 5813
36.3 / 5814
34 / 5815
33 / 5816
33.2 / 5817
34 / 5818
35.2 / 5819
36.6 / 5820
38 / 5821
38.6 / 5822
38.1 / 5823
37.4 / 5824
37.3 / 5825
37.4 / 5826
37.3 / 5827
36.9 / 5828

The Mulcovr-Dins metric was 34.9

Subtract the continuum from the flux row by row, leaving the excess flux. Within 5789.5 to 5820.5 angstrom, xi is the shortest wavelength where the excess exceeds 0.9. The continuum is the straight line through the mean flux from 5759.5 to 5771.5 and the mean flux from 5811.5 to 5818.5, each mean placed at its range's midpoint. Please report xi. 5794 angstrom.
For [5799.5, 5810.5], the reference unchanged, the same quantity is 5809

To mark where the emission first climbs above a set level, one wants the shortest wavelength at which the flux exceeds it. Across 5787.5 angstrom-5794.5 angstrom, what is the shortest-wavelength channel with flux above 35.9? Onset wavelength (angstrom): 5794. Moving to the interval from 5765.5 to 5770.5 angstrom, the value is 5769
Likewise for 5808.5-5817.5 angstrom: 5809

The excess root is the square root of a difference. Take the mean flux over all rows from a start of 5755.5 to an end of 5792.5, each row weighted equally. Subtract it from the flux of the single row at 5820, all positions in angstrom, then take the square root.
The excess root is 1.07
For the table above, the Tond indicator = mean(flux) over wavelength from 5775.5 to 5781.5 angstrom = 35.4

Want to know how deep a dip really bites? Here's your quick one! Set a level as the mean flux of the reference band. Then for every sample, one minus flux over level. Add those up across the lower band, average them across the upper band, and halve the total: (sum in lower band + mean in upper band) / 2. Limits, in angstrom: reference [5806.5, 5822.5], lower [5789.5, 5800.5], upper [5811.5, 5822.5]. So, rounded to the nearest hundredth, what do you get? 0.11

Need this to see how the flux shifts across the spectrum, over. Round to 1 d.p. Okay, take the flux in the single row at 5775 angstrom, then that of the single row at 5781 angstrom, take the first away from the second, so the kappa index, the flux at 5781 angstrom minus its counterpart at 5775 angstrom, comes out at -2.5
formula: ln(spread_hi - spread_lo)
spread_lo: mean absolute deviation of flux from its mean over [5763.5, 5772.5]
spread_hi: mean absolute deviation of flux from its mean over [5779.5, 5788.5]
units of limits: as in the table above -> -2.5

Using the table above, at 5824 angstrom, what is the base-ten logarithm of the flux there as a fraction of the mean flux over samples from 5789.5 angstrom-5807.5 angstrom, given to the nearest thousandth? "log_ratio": 0.023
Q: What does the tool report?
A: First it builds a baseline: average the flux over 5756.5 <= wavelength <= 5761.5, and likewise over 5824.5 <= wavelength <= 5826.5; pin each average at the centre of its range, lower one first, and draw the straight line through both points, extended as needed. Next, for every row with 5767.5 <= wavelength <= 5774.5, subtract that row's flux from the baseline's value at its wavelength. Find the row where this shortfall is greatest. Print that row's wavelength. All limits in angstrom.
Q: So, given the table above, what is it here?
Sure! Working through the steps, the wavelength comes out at 5768 angstrom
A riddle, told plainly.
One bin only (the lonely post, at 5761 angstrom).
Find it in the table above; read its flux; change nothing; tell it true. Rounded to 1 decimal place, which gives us 33.1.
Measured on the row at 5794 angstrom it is 36.2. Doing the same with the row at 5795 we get 36.6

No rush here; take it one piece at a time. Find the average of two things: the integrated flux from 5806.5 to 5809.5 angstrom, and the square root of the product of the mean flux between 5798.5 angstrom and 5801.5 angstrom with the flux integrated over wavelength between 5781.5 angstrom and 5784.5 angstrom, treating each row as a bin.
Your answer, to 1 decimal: 84.2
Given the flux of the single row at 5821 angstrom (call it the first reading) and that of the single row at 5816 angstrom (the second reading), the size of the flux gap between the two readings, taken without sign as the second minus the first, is 5.0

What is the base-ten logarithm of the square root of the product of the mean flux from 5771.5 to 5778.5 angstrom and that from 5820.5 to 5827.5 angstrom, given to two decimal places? 1.57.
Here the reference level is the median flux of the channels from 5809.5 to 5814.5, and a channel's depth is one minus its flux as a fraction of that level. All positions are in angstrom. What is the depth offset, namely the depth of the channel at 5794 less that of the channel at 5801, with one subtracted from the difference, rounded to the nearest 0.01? -1.03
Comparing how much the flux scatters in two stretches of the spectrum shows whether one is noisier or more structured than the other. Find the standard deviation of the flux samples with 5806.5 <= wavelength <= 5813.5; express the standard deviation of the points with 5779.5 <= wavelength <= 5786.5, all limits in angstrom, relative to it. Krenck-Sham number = 0.64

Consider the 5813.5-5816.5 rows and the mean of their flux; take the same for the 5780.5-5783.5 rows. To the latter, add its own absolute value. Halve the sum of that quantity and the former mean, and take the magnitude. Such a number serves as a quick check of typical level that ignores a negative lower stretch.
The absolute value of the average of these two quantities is 52.6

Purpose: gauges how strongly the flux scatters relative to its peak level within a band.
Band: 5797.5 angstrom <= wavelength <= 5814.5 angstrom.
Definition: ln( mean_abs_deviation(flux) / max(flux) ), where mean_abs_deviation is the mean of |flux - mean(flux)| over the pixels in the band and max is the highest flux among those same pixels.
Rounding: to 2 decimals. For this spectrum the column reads -3.64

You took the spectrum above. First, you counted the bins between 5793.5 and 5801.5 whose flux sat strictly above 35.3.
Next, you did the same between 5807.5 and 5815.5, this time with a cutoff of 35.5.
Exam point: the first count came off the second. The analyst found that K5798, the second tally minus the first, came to 3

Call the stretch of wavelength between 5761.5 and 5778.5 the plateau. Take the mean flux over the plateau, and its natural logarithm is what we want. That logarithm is 3.579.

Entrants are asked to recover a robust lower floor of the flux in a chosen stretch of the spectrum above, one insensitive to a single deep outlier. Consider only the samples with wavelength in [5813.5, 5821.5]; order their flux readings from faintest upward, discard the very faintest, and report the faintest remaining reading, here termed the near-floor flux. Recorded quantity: 33.2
